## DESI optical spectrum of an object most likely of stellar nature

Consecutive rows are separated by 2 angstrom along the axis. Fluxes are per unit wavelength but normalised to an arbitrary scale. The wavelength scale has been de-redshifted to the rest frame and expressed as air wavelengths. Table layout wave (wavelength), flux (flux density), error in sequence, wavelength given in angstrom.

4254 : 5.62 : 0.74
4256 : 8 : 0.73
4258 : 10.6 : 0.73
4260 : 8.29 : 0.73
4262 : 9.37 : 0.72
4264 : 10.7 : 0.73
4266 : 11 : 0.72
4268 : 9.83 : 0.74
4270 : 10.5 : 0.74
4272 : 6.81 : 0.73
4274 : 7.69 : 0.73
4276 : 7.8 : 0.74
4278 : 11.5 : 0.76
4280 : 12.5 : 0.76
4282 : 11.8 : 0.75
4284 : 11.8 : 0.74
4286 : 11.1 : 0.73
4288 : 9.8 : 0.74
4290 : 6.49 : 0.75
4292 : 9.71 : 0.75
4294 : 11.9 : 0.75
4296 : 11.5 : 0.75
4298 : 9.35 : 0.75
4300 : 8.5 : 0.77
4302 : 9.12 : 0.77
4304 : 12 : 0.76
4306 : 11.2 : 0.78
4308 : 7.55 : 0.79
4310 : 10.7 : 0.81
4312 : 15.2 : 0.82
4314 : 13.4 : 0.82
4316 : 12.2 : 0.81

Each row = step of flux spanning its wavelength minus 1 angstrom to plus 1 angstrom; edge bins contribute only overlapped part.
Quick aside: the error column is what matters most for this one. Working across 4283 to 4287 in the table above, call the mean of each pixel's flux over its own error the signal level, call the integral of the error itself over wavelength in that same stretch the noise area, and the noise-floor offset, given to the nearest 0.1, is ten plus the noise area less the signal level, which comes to -2.6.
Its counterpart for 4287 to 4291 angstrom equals 2.0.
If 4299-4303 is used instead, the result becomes 1.6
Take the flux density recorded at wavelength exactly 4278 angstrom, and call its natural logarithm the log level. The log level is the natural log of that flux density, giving 2.44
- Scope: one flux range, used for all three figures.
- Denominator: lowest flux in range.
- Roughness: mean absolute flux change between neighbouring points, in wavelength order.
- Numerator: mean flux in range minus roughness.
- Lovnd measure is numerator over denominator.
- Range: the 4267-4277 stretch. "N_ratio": 1.06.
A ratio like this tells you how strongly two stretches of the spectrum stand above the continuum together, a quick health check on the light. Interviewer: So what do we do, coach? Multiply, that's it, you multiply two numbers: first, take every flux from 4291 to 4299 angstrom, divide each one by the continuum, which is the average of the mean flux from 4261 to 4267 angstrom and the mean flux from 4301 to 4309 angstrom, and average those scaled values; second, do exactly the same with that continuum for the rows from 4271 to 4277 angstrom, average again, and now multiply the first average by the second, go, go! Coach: 0.76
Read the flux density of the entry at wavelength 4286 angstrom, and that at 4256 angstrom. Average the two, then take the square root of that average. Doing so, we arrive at 3.09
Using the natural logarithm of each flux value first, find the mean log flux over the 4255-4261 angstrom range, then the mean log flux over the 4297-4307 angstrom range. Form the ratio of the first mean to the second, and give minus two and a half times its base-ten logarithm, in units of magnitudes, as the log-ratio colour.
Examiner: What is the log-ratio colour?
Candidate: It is 0.05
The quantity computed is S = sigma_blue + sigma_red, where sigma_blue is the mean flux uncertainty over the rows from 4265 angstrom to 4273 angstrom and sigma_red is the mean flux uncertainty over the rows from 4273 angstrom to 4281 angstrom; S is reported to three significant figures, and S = 1.48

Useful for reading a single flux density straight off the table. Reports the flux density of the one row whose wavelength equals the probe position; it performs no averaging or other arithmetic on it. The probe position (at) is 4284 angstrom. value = 11.8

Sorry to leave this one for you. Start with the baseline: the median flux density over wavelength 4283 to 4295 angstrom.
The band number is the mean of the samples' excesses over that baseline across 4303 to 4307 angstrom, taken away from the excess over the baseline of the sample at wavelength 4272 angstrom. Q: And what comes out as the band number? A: -4.8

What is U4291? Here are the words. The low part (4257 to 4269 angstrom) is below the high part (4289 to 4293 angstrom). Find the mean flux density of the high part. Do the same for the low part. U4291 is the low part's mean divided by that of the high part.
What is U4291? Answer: 1.23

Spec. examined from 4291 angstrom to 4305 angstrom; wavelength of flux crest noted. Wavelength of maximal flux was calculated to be 4304 angstrom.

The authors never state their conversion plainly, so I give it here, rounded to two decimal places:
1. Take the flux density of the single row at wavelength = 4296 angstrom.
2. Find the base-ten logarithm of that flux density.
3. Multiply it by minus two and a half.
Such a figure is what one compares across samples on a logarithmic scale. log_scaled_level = -2.65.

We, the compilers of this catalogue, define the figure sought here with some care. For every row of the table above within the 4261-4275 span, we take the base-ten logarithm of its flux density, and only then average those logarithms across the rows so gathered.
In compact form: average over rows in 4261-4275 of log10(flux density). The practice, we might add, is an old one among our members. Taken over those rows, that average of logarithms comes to 0.97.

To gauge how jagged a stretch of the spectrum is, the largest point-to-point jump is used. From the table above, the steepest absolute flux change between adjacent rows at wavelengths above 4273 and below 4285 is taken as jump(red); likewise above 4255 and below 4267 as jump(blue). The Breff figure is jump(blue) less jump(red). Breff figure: -1.10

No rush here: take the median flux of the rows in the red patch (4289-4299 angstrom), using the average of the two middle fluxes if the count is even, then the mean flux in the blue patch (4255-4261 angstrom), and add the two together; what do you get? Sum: 18.7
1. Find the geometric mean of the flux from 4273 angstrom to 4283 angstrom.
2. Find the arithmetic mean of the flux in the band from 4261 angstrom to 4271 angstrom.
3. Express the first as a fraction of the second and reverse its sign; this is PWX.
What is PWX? -0.98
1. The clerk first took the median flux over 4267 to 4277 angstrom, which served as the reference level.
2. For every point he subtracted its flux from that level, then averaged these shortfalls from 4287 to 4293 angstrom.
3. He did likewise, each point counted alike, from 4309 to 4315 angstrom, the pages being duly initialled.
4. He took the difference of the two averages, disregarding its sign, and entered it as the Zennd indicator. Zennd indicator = 4.4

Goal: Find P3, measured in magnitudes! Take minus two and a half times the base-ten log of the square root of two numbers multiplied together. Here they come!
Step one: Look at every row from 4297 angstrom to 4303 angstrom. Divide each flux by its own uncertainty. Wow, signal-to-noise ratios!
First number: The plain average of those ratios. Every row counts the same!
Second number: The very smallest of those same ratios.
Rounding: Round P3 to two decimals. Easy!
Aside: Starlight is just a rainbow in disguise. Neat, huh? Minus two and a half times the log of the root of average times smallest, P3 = -2.64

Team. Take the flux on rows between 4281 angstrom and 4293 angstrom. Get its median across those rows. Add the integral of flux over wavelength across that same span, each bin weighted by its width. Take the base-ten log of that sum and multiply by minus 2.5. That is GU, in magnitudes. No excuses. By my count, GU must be -5.30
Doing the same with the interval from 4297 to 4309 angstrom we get -5.24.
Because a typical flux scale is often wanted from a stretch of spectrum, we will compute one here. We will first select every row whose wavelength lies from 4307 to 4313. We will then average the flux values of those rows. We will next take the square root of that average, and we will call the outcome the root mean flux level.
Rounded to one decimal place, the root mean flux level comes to 3.3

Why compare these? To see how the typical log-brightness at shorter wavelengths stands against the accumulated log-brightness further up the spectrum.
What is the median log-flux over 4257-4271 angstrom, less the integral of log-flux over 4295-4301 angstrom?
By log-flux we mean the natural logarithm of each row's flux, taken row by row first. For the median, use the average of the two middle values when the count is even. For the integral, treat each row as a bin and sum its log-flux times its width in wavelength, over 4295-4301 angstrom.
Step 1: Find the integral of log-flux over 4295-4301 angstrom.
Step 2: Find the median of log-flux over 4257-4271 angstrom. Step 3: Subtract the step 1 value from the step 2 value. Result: -11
